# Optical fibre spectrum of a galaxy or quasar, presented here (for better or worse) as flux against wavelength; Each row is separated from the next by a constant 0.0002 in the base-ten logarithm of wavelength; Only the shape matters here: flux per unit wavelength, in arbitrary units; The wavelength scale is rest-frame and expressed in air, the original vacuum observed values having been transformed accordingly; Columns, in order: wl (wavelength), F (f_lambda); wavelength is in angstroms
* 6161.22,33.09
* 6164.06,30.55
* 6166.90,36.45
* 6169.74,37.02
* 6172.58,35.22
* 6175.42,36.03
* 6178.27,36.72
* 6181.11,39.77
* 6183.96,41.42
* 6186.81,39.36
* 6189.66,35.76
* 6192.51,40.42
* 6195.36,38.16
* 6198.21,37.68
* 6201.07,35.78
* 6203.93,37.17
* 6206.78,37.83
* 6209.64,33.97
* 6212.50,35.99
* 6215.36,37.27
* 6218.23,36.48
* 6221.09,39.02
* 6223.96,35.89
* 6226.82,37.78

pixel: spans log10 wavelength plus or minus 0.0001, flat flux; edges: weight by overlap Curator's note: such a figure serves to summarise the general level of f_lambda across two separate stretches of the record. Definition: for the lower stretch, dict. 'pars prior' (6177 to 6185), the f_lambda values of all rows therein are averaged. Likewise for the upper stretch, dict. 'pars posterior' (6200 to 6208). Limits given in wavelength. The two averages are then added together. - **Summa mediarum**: 76.2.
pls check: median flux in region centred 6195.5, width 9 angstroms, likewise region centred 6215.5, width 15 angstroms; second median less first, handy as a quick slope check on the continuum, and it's -1.7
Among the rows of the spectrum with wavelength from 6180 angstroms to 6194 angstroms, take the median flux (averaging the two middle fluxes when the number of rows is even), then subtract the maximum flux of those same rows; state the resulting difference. -1.65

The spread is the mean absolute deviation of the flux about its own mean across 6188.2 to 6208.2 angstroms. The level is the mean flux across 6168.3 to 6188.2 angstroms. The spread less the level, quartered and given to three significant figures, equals -9.20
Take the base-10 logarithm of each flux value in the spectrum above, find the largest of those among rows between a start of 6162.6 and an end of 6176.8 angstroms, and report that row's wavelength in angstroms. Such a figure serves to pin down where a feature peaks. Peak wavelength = 6169.74 angstroms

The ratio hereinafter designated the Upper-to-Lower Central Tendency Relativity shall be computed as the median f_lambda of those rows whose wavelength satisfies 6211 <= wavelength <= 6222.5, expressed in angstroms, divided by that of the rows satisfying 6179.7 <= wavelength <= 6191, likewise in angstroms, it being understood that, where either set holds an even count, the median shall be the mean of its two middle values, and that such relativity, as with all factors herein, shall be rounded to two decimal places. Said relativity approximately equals 0.93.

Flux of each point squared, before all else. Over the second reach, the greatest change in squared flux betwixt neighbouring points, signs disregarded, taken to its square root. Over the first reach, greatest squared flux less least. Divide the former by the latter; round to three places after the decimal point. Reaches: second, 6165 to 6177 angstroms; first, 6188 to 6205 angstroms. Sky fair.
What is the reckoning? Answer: 0.032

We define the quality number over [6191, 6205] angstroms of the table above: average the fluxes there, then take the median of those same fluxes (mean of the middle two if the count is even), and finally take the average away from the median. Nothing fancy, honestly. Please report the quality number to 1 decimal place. -0.2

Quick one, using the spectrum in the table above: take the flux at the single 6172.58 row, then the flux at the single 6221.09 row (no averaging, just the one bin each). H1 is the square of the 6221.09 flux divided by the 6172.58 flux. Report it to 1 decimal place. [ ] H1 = 43.2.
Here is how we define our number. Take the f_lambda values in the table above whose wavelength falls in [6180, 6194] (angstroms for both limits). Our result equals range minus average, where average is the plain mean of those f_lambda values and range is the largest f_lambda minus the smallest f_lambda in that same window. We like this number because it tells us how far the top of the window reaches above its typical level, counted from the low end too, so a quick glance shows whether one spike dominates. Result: -33.7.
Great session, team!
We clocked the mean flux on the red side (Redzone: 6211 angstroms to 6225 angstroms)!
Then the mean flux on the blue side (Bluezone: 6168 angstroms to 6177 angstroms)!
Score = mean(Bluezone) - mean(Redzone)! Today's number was -0.8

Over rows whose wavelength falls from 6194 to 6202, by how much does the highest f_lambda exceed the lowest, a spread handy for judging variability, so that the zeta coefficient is 2.4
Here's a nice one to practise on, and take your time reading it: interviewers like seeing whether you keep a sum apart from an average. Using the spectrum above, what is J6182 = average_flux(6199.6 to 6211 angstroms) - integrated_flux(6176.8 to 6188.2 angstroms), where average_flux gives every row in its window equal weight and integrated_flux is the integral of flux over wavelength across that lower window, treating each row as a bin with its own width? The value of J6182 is -412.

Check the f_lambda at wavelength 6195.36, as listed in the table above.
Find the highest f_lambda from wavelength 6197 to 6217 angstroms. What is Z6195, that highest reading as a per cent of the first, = 99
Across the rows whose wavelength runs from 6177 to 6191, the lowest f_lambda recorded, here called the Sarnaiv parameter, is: 35.76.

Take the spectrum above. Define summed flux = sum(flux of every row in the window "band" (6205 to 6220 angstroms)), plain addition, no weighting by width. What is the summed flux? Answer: 182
